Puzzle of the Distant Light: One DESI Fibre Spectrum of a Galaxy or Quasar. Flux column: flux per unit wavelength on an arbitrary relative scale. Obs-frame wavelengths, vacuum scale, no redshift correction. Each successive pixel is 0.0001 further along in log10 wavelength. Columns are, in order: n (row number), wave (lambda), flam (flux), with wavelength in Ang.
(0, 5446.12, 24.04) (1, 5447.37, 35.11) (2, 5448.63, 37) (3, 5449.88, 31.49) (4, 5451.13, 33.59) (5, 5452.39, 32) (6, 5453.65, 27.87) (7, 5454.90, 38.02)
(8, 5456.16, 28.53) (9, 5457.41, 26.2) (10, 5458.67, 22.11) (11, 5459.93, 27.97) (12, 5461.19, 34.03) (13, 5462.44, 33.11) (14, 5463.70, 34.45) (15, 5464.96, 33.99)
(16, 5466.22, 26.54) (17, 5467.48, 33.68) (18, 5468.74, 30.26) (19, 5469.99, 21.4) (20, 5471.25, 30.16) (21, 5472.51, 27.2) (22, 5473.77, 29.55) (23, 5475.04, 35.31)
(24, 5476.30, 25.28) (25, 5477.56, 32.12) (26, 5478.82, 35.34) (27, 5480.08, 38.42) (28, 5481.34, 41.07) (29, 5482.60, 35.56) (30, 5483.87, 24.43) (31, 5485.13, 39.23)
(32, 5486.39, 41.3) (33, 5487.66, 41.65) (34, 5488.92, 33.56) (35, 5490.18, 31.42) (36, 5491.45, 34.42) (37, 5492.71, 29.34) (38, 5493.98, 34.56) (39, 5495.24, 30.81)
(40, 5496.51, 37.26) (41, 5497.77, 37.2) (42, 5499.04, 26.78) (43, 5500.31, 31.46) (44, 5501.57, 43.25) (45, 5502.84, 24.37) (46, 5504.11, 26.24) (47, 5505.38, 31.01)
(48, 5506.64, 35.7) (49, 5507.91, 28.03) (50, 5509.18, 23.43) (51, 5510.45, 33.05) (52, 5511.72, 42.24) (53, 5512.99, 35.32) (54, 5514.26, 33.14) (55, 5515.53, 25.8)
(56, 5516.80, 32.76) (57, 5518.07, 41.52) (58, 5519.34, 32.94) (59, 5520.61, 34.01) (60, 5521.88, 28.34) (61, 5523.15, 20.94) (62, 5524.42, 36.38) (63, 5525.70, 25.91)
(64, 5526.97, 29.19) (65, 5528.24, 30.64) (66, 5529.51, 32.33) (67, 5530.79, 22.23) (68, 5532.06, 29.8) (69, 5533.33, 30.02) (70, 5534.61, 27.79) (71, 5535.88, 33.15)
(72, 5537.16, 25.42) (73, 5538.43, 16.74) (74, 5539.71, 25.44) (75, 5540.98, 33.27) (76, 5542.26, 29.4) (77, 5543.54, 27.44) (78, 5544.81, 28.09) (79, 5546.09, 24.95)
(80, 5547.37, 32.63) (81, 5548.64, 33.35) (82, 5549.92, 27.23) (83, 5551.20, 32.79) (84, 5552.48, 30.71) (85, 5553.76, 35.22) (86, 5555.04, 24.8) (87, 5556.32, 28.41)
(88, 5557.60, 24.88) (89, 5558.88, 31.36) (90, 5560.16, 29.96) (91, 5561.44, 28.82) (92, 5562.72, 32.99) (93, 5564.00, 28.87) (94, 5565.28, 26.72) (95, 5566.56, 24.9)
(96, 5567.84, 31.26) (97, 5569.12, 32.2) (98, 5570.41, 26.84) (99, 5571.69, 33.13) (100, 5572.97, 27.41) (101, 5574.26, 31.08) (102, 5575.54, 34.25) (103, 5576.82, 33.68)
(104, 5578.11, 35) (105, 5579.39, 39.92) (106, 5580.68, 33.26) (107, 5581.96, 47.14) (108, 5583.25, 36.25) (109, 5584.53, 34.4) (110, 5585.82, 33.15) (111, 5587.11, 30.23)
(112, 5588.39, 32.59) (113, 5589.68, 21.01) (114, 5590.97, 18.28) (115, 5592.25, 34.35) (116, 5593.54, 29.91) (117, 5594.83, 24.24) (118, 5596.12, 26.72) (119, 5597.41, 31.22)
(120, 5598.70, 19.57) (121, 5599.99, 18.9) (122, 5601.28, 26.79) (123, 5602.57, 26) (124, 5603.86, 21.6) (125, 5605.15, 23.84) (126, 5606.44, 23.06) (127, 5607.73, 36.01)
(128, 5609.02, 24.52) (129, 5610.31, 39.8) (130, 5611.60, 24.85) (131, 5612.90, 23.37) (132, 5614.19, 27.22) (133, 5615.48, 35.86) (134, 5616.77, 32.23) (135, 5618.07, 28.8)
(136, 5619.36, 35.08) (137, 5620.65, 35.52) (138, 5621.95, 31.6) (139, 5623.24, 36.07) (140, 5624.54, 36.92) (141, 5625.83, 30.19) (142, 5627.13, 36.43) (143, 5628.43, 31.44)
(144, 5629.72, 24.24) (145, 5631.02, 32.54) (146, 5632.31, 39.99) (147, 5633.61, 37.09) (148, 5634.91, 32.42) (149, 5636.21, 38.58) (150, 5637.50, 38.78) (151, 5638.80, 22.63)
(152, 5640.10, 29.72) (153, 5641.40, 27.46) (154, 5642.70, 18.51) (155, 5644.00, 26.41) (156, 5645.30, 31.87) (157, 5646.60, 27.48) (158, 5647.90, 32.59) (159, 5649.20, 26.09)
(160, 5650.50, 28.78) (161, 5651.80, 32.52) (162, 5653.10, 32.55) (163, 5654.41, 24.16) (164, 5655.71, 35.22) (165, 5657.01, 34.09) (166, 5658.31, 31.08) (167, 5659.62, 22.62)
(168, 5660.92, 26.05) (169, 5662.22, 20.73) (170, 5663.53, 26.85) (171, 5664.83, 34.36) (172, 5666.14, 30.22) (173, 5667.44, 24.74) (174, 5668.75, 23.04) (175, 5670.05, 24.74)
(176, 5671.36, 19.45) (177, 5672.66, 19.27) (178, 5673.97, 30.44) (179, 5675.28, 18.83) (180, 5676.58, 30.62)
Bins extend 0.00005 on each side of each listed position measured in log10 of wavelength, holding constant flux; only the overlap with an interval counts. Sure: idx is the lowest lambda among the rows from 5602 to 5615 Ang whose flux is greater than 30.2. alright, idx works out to 5607.73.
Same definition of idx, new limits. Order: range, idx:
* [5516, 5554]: 5516.80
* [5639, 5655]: 5645.30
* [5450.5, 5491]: 5451.13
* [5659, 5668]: 5664.83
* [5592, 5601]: 5592.25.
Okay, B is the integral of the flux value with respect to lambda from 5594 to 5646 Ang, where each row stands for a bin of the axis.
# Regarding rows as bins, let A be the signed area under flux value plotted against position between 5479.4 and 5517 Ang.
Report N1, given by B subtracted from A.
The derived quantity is -288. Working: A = 1257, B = 1545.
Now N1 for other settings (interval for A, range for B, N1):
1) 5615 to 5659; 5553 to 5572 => 833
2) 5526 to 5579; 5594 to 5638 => 225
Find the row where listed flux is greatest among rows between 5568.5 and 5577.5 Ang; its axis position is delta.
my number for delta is 5575.54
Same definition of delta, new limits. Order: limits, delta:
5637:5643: 5637.50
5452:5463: 5454.90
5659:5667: 5664.83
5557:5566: 5562.72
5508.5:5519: 5511.72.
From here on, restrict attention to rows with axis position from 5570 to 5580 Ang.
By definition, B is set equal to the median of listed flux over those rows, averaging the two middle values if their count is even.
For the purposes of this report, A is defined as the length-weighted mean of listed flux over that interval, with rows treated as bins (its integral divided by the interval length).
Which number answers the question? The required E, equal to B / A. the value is 1.02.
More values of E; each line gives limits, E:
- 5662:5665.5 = 0.96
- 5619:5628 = 1.03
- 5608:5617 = 0.91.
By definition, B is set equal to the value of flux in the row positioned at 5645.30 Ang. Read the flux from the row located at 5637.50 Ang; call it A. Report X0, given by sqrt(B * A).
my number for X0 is 35.2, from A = 38.78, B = 31.87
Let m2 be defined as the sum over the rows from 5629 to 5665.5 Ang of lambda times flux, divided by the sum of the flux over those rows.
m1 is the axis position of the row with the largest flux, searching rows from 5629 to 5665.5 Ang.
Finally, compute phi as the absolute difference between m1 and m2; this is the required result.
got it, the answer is 14.4 Ang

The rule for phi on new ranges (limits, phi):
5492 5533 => 10.4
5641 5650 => 2.4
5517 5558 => 19.4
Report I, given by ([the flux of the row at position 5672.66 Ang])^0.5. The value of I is 4.39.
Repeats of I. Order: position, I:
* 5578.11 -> 5.92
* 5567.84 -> 5.59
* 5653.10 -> 5.71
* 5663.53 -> 5.18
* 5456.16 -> 5.34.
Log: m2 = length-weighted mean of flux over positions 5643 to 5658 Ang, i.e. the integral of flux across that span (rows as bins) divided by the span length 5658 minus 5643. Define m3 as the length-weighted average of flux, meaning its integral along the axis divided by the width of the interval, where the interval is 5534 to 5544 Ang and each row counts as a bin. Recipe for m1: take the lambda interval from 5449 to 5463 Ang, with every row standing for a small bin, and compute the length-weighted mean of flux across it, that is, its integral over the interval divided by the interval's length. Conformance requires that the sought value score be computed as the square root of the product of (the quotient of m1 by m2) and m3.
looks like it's 5.3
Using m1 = 31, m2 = 29.9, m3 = 27.3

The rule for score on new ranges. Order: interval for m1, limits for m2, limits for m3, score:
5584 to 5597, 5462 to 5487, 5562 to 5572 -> 5.1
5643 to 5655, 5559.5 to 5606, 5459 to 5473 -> 5.4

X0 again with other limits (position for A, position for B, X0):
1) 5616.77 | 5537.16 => 28.6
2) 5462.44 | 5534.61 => 30.3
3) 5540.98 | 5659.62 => 27.4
